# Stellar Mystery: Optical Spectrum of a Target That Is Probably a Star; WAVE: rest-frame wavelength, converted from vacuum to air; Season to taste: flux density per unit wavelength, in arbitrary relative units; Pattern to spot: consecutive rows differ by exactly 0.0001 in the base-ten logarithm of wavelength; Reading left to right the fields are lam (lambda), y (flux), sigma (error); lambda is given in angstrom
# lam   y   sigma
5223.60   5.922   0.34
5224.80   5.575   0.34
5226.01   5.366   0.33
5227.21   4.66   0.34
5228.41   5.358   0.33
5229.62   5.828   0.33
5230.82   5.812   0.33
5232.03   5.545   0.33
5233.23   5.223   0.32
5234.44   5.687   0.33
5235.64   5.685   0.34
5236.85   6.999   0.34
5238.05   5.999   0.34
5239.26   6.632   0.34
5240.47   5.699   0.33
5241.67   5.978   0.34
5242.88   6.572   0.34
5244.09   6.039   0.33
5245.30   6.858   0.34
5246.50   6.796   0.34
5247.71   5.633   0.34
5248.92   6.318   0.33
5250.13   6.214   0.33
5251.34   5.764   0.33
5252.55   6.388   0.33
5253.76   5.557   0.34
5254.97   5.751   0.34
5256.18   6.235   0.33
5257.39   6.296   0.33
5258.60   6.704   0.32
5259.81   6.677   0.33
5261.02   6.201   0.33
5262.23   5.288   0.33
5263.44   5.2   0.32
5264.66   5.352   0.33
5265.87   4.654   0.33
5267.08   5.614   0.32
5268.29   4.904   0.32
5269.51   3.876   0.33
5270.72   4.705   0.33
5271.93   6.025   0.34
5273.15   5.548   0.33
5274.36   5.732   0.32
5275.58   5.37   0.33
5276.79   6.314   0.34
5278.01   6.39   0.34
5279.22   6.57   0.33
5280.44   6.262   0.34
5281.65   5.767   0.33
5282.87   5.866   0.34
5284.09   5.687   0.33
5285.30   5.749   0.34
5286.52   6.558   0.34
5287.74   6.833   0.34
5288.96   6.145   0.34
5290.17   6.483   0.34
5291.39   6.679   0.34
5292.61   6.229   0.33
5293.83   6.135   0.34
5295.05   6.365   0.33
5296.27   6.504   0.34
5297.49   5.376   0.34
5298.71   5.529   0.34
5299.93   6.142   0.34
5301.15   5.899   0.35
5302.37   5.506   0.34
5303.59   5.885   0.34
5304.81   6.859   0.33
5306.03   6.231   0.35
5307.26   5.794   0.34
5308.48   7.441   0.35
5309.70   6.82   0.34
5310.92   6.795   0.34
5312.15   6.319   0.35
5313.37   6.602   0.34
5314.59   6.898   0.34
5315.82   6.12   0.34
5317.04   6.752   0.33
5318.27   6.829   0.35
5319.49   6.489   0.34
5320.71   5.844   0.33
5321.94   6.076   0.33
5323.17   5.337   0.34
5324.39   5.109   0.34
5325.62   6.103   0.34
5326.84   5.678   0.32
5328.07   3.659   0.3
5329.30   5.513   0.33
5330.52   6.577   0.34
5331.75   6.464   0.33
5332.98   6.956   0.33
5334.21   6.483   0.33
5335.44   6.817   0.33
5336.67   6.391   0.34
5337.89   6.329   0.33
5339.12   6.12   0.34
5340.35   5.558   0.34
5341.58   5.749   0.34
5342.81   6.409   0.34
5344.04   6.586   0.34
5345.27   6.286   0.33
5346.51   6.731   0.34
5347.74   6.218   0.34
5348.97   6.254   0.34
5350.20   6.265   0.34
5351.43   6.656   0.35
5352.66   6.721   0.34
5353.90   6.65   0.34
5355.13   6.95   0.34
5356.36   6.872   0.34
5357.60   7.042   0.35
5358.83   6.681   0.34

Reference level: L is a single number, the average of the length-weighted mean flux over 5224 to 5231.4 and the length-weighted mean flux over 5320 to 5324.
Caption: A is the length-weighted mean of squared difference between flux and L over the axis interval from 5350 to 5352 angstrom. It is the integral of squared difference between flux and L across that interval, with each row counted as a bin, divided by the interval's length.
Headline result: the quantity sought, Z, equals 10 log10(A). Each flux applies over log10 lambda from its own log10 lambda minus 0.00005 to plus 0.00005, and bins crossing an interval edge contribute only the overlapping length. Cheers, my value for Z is -1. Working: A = 0.9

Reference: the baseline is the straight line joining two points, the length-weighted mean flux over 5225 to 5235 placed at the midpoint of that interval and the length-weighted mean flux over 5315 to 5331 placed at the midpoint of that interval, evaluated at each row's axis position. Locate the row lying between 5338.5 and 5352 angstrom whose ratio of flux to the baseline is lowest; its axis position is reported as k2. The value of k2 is 5340.35 angstrom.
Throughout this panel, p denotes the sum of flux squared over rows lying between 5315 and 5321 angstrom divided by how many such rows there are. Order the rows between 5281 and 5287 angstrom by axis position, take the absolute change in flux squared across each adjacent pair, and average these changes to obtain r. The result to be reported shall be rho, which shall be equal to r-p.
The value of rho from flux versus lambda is -38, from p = 41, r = 3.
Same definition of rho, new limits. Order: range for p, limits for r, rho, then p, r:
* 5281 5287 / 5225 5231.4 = -30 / 35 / 5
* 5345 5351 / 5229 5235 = -37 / 40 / 3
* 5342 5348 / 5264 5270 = -33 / 42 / 8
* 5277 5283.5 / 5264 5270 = -30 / 38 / 8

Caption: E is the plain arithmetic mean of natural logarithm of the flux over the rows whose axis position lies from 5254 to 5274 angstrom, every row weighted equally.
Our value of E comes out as 1.71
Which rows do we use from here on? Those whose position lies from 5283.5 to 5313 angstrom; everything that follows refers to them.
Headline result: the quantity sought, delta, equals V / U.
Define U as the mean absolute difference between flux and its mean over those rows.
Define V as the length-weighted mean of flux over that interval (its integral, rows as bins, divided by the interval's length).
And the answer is 15.2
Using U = 0.41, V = 6.3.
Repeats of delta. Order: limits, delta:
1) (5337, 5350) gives 24.9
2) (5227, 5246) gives 12.8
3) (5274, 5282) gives 16.3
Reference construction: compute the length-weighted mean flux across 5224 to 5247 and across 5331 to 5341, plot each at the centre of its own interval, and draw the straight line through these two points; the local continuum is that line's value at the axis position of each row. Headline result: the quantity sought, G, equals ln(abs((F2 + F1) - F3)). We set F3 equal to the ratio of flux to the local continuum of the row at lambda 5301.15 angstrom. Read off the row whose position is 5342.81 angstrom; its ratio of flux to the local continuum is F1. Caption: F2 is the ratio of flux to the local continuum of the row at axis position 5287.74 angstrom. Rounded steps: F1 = 1.00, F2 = 1.11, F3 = 0.948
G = 0.15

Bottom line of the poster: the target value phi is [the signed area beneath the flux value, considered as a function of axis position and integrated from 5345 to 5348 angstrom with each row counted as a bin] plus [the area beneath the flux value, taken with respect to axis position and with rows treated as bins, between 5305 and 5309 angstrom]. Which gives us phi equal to 45.3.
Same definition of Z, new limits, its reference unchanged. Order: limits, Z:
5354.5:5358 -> 3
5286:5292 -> 0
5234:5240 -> -2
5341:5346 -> -3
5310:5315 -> 1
